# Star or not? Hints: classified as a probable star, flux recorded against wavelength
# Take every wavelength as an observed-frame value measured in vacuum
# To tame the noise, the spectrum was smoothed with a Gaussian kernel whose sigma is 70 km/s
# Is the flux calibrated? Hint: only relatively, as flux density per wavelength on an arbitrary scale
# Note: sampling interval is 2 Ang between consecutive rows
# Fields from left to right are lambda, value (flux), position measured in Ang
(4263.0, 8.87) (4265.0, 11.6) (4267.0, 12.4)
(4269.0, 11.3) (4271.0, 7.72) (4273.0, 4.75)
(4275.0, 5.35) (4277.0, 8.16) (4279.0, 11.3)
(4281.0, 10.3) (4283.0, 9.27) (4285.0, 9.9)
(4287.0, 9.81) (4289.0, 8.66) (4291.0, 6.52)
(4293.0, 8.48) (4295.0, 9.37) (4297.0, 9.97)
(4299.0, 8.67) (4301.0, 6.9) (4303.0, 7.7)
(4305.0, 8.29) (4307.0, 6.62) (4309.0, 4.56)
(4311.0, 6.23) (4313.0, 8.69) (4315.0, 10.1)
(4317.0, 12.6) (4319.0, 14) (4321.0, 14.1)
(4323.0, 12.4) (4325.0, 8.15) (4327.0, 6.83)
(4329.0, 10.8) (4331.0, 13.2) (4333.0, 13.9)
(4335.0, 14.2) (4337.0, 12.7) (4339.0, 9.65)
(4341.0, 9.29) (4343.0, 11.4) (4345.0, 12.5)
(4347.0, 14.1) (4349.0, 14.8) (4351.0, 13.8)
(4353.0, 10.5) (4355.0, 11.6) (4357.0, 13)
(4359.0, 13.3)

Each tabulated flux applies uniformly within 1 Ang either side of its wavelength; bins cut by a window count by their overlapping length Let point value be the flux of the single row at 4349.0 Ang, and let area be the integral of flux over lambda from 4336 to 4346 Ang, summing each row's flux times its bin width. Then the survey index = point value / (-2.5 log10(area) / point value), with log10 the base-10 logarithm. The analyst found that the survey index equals -43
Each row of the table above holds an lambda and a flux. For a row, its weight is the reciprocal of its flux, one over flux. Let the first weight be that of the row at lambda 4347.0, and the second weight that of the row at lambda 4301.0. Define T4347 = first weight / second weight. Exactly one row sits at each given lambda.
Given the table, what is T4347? 0.49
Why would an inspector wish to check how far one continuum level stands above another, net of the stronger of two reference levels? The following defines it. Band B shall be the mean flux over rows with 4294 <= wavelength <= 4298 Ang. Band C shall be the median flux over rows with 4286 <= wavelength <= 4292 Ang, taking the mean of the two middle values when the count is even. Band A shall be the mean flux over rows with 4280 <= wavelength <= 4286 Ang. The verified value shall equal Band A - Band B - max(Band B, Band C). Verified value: -9.5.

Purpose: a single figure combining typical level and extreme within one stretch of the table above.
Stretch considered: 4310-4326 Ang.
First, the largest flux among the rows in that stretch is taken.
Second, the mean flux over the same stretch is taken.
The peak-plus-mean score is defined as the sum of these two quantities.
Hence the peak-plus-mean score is 25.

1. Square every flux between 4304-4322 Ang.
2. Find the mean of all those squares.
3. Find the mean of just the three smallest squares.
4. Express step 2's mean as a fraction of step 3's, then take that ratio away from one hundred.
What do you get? 97.1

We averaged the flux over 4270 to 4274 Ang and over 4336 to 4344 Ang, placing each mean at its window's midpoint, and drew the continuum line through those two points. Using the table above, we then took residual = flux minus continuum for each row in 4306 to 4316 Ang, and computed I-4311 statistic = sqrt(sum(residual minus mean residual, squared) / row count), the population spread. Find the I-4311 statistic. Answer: 1.79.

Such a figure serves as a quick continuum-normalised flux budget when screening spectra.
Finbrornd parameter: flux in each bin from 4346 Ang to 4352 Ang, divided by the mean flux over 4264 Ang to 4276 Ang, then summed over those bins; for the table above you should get 4.82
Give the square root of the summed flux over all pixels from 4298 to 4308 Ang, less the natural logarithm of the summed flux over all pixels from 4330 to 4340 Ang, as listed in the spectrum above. 2.03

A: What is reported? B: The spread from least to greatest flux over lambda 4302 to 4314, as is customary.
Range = 4.1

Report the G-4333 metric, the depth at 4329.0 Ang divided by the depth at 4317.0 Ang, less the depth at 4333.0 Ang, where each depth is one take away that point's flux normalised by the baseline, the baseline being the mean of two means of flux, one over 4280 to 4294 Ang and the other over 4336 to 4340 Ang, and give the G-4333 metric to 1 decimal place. 0.7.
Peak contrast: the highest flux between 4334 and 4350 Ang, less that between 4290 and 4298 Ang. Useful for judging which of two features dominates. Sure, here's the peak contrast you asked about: 5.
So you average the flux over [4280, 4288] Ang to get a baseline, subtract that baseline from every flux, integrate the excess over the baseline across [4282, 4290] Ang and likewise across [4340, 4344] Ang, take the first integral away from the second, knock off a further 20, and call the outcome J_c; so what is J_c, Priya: -15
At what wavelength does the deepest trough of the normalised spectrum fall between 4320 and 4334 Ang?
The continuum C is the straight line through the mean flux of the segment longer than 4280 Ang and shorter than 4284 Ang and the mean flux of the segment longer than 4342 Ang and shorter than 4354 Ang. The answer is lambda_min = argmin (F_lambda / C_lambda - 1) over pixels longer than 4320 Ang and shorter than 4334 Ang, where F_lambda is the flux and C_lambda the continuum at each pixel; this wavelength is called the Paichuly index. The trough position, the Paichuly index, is 4327.0 Ang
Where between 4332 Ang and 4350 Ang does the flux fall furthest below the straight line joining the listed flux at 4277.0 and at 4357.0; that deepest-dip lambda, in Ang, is 4341.0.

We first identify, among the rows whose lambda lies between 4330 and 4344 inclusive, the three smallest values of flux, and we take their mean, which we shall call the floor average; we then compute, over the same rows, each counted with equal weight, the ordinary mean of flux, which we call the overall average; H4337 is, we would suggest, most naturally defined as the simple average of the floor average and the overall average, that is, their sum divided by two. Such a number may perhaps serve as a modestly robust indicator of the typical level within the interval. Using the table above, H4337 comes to 11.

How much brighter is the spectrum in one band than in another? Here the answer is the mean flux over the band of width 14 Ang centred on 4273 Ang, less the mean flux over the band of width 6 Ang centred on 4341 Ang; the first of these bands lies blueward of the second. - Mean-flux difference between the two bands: -1.4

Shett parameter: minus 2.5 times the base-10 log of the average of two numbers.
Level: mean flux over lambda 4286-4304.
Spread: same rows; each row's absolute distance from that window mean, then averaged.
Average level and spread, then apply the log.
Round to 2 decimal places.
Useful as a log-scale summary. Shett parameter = -1.68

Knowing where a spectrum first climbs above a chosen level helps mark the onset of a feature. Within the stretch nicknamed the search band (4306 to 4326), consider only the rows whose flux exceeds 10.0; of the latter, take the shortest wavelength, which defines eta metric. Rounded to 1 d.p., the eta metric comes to 4315.0 Ang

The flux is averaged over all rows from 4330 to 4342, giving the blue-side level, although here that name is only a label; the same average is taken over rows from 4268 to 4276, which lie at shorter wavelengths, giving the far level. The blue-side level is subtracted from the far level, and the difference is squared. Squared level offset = 24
